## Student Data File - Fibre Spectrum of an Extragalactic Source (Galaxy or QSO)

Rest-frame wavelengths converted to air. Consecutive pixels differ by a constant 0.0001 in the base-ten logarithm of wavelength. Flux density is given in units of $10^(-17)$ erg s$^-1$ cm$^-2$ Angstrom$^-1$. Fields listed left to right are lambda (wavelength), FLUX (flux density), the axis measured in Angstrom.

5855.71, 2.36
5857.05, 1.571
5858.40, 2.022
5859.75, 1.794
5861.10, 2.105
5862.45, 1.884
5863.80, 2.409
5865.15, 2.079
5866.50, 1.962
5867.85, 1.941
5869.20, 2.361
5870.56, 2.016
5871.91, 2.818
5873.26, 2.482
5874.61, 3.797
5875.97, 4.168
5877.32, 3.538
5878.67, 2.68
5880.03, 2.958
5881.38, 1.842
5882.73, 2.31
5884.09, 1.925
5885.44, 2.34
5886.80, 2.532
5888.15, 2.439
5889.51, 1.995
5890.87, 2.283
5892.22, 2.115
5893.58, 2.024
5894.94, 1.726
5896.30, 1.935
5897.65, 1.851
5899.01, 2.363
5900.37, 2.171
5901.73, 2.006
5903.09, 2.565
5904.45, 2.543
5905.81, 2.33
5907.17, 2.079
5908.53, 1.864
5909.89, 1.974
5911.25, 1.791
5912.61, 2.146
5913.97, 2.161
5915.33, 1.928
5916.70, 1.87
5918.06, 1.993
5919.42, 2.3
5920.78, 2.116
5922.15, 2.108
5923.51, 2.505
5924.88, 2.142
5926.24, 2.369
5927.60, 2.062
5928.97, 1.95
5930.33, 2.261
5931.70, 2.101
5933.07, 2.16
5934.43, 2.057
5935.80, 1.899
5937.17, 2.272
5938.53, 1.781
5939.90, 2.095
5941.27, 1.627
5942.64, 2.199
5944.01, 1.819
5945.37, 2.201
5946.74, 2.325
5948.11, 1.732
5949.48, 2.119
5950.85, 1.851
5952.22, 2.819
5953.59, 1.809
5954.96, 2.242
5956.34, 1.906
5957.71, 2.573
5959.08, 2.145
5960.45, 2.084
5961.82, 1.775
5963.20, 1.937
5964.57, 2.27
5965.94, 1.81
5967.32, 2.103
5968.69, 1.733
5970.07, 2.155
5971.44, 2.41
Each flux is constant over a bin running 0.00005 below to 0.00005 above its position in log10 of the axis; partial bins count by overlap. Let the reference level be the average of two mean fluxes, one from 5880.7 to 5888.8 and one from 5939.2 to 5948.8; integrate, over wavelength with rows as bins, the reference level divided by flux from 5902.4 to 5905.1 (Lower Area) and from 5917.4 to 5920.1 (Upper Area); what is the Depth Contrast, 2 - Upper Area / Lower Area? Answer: 0.80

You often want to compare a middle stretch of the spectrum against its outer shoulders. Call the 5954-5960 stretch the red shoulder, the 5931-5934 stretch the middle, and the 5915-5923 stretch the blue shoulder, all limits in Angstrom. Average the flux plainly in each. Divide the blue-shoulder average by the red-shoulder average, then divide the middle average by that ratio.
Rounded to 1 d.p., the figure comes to 2.3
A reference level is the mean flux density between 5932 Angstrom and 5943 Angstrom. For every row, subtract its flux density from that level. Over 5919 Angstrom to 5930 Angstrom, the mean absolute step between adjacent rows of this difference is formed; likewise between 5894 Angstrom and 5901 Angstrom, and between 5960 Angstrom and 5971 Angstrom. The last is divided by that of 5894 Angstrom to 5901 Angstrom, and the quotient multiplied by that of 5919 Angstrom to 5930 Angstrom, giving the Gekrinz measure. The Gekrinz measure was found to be 0.31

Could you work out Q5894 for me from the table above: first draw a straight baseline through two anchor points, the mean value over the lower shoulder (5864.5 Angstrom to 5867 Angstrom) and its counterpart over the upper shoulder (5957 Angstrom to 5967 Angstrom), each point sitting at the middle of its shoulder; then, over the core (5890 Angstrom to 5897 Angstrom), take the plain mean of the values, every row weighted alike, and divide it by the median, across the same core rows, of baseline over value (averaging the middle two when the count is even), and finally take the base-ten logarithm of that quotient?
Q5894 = 0.301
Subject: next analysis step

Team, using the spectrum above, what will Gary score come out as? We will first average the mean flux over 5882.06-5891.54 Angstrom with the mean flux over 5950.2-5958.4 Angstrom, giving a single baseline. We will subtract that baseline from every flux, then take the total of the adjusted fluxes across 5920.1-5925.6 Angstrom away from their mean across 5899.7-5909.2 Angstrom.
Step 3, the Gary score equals 0.0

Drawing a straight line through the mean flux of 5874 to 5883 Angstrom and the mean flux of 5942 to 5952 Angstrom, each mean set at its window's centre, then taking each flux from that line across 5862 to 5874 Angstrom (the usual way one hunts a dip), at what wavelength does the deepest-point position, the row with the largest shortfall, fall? 5862.45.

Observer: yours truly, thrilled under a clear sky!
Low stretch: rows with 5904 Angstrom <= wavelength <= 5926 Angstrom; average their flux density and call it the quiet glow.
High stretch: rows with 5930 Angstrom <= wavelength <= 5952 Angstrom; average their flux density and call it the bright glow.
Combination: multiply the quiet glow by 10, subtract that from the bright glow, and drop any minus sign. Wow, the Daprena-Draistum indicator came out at 19.1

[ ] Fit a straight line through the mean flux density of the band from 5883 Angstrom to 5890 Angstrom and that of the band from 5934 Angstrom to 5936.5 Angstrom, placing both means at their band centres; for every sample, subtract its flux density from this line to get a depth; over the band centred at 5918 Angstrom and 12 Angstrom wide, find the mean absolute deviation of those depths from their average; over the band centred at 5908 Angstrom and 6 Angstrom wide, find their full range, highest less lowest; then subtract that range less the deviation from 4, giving 3.69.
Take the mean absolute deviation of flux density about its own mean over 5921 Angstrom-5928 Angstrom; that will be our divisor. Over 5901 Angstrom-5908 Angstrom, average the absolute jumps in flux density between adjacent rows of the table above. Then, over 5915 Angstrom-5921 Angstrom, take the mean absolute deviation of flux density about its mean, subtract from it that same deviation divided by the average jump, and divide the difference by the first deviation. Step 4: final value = -2.4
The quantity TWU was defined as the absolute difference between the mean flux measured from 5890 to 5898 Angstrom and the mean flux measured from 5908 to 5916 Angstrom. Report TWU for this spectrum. 0.01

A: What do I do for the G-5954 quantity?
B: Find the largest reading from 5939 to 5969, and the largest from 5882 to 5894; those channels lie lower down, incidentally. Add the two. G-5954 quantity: 5.4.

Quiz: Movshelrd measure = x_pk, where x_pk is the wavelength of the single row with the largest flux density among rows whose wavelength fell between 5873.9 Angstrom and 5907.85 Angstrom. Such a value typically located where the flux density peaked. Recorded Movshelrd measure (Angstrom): 5875.97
